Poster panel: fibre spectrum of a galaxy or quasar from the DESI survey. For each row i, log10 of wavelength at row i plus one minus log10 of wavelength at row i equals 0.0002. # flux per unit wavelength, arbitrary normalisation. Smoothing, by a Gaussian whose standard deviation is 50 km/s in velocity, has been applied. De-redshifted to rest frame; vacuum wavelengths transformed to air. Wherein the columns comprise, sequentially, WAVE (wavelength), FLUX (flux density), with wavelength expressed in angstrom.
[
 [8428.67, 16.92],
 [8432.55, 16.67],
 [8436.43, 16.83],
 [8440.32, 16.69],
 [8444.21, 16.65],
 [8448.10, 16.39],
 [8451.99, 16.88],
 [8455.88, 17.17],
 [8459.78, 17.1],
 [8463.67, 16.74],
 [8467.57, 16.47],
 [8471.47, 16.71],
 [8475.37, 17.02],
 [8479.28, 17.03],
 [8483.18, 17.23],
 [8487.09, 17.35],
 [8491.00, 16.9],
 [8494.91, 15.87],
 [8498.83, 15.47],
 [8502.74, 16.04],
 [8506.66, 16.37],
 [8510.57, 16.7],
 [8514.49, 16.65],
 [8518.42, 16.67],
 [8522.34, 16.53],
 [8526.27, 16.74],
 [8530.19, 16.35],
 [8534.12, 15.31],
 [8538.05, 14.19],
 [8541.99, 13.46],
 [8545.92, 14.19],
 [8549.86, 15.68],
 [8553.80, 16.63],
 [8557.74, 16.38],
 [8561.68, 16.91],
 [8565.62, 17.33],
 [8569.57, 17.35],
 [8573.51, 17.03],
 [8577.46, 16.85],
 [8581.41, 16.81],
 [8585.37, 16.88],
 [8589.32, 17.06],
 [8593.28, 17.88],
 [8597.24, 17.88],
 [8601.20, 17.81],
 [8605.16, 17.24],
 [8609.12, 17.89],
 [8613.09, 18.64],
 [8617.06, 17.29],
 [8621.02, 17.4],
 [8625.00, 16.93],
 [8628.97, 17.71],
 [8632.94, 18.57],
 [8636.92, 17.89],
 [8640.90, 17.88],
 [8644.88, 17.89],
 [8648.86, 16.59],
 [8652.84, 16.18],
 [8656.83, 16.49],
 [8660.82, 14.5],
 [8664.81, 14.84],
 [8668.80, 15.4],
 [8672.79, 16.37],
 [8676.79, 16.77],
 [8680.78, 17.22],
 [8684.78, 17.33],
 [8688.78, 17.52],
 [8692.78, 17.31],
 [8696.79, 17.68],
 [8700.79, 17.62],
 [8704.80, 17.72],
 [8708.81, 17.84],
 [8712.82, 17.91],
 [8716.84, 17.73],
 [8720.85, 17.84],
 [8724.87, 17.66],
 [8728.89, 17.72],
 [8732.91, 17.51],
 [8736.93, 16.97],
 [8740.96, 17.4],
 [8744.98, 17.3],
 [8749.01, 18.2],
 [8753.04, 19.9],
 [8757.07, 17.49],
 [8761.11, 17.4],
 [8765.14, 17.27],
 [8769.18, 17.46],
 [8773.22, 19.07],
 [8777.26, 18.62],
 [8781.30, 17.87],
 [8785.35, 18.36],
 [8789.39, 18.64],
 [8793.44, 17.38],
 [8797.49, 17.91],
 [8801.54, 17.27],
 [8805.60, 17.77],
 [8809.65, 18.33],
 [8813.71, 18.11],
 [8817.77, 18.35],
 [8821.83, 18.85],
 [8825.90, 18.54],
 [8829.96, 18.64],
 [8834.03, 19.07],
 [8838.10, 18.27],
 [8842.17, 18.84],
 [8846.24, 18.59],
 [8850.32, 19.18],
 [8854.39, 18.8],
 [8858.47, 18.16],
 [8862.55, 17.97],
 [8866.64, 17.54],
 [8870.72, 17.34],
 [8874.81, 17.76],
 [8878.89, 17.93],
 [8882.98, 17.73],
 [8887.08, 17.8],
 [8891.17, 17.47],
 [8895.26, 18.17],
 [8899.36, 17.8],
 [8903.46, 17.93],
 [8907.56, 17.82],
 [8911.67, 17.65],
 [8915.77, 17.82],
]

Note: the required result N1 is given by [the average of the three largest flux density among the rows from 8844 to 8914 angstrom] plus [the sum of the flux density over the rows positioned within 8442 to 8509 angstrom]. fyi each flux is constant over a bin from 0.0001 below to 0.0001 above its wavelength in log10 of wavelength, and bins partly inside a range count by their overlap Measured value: 302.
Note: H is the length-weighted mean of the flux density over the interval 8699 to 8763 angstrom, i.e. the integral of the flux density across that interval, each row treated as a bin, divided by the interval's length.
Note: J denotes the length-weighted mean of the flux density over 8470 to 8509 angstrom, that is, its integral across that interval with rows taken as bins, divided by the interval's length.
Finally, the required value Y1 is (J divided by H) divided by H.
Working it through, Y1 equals 0.053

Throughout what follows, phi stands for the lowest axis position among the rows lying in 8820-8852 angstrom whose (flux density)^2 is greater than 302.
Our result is 8821.83 angstrom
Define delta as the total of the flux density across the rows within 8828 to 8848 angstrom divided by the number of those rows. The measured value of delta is 18.7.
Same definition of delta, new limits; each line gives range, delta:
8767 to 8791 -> 18.3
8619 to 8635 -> 17.7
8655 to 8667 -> 15.3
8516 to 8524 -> 16.6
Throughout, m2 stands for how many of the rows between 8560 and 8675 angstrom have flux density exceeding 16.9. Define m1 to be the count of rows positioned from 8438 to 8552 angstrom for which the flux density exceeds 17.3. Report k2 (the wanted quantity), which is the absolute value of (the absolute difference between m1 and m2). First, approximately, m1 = 1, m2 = 19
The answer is 18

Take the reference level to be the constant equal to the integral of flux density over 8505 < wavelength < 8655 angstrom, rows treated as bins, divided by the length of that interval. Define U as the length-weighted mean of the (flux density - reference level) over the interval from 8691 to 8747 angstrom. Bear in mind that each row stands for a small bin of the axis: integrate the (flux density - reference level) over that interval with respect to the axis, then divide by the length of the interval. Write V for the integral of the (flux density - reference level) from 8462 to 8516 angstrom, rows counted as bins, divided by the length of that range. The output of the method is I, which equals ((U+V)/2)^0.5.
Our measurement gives 0.5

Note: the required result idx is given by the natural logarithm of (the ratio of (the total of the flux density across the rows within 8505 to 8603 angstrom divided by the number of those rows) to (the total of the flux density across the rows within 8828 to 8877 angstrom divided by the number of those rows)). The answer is -0.11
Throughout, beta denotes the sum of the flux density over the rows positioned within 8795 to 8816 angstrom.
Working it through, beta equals 89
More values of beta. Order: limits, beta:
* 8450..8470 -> 84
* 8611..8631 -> 88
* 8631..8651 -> 89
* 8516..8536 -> 82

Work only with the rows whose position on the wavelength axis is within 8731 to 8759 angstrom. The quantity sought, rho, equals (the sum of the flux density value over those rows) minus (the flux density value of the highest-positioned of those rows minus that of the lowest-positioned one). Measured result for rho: 125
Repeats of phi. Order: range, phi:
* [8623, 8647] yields 8628.97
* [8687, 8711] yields 8688.78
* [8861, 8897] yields 8862.55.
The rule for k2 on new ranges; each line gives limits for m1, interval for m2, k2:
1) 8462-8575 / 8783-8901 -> 26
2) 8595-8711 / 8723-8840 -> 12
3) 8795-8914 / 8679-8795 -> 1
